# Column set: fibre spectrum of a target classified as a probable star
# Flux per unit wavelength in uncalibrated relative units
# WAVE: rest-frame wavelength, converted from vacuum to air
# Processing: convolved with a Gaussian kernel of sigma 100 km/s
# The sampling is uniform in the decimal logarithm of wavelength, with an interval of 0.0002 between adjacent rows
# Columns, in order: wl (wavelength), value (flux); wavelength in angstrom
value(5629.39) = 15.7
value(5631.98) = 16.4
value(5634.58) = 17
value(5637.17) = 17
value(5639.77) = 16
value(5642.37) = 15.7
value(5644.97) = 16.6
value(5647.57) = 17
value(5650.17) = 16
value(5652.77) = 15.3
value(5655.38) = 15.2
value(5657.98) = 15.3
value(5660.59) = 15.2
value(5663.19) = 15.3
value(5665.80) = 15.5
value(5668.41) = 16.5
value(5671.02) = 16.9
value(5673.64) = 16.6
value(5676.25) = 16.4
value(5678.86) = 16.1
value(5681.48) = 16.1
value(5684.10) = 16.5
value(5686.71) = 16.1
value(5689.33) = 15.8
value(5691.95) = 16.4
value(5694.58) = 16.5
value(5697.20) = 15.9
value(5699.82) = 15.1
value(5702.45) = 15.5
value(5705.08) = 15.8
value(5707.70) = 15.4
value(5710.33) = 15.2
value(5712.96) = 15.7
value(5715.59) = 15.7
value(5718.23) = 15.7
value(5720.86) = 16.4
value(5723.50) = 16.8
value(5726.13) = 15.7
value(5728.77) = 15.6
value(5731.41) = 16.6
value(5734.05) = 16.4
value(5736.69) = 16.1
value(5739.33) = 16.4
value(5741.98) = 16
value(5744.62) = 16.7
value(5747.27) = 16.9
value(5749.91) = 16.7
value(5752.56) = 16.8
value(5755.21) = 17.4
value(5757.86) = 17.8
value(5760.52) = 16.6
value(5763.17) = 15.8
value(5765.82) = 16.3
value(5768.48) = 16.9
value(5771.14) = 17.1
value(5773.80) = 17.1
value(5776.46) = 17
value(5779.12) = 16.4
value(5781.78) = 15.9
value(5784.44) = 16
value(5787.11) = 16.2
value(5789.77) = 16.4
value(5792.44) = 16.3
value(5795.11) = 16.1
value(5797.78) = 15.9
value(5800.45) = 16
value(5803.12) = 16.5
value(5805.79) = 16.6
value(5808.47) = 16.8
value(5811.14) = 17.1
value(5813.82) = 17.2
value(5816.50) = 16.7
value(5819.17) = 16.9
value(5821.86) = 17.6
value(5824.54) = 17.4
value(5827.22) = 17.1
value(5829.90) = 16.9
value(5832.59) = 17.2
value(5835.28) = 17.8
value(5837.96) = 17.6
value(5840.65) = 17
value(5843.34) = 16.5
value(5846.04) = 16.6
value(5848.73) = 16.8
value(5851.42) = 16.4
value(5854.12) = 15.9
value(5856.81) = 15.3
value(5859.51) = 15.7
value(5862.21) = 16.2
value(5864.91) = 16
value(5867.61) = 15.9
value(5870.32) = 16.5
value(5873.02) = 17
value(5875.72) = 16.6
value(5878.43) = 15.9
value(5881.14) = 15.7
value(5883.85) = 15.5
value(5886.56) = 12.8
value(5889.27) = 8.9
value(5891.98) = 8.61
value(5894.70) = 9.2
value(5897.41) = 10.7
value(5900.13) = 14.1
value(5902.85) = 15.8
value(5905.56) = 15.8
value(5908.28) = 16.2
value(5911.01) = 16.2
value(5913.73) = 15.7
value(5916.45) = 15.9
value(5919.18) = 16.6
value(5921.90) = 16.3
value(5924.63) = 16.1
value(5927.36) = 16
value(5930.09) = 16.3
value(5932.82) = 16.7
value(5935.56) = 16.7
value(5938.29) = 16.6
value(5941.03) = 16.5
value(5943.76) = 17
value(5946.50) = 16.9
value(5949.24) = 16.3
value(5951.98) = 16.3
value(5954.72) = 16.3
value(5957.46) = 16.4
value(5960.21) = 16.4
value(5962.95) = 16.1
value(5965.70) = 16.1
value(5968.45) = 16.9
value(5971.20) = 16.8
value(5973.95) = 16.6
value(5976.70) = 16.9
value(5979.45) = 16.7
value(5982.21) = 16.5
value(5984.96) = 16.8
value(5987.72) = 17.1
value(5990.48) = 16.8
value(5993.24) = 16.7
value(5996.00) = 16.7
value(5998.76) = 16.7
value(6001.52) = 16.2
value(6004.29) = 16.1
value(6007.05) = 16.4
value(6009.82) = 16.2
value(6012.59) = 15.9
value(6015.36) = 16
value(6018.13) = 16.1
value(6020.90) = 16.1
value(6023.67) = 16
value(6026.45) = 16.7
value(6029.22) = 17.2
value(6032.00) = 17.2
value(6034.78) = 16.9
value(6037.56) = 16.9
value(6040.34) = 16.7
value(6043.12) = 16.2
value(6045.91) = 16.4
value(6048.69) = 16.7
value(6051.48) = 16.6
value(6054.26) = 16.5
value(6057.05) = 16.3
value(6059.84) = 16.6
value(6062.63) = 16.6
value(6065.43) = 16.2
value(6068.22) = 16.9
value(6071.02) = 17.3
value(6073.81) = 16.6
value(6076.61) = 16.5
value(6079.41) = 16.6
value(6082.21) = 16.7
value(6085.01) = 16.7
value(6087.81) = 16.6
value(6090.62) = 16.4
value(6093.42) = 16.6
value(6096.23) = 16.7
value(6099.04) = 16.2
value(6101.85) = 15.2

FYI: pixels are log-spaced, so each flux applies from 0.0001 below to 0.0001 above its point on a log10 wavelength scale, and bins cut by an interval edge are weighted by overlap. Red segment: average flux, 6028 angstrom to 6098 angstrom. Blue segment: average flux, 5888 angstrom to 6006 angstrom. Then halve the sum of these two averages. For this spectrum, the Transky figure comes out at 16.2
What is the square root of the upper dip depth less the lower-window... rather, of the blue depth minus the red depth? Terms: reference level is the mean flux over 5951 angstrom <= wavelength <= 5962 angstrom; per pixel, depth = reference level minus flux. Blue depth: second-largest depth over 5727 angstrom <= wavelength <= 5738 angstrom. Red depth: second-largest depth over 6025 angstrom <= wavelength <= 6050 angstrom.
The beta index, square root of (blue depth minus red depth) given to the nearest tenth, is 0.5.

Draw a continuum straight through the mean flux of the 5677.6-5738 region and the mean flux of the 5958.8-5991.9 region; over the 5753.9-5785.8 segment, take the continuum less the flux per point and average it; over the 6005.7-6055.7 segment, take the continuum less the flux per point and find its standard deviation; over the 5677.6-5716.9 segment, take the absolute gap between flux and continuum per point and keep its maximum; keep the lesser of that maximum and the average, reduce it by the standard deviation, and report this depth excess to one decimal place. -1.0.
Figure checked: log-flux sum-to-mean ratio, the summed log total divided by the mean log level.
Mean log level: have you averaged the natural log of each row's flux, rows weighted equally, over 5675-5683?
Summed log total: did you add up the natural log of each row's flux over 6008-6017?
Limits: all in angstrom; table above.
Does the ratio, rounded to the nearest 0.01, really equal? 2.99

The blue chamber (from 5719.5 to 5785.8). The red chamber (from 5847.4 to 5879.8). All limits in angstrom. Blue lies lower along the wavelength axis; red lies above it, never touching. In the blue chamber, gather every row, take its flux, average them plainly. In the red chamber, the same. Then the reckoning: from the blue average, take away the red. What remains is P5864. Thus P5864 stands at 0.4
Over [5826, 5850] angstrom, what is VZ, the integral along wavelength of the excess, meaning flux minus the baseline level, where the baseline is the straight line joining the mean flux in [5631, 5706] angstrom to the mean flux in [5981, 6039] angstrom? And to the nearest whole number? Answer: 18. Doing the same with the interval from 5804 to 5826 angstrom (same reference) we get 17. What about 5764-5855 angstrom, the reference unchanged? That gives 42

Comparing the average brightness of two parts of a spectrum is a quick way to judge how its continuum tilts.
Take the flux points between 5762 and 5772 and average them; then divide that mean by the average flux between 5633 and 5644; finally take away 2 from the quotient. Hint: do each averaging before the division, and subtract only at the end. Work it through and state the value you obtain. -0.99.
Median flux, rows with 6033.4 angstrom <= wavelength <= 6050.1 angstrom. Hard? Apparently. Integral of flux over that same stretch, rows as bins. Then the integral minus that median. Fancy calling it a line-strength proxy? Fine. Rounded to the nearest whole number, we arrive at 261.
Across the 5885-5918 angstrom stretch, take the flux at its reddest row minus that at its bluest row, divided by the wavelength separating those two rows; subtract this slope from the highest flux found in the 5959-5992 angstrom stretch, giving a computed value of 17.0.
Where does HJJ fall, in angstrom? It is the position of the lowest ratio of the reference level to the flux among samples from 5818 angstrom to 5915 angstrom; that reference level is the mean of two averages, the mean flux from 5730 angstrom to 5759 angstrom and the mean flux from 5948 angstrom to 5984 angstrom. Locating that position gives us 5835.28 angstrom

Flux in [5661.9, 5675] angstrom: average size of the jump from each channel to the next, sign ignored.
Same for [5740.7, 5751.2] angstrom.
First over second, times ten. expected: 13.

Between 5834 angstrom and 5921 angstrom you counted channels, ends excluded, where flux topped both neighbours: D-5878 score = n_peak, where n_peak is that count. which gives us 3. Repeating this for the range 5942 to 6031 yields 4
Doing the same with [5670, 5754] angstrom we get 7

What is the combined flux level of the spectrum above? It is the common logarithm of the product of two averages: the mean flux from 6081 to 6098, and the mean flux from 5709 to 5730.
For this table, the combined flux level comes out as 2.42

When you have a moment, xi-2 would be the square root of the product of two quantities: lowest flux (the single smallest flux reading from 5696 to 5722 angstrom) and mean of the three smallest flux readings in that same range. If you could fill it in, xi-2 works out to 15.2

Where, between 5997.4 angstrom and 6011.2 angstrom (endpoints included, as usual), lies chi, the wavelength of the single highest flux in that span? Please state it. 5998.76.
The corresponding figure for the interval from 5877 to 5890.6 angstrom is 5878.43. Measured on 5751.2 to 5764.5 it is 5757.86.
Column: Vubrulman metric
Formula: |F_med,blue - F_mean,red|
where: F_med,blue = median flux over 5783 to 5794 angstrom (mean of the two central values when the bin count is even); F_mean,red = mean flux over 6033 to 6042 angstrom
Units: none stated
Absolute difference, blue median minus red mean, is 0.58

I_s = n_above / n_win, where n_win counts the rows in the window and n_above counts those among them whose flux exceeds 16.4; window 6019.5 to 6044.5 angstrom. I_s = 0.67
